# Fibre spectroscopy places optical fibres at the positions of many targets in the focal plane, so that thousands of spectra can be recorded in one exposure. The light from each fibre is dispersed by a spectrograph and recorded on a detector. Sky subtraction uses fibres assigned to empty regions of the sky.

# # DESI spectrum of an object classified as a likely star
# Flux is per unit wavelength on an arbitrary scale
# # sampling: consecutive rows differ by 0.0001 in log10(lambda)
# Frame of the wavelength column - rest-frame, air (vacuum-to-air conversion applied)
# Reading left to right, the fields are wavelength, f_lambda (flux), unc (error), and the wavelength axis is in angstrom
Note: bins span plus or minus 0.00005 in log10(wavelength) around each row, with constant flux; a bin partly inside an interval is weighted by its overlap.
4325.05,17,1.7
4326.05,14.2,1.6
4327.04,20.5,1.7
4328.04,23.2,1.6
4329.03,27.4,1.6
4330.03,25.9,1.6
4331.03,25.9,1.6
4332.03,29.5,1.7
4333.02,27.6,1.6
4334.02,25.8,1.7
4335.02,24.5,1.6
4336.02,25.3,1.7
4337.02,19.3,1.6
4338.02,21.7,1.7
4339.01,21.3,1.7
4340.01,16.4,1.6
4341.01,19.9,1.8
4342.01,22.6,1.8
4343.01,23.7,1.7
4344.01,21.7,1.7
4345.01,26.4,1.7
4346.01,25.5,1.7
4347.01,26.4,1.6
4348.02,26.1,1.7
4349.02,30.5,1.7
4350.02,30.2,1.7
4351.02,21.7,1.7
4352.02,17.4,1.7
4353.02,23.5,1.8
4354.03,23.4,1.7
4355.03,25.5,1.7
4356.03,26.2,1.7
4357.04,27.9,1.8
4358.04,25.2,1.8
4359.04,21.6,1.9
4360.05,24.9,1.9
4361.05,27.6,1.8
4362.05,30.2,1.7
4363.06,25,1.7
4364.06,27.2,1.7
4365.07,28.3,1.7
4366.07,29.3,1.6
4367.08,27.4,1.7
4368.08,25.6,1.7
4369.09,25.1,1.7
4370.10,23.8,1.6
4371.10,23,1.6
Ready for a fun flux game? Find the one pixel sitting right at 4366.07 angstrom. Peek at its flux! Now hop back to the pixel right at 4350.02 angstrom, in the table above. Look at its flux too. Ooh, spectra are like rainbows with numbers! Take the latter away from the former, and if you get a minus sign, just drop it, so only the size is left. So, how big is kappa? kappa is 0.9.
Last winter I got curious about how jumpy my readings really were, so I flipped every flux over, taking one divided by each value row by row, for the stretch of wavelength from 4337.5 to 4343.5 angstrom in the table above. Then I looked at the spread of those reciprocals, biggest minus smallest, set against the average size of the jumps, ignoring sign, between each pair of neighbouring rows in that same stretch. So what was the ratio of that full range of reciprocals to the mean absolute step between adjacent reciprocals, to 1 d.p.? 2.8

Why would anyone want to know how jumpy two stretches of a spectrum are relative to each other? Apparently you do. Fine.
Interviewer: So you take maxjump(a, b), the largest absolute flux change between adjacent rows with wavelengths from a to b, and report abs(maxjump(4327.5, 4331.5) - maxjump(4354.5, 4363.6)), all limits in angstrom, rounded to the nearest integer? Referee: 1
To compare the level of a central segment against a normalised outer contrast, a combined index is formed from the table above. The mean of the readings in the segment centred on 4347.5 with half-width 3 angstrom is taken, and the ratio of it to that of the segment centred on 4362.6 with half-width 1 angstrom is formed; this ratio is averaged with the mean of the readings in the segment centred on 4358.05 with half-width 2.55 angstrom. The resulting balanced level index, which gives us 13.1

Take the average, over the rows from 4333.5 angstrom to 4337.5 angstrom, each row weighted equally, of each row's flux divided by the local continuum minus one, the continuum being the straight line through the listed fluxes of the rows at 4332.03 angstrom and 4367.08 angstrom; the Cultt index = -0.19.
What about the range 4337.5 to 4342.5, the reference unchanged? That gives -0.30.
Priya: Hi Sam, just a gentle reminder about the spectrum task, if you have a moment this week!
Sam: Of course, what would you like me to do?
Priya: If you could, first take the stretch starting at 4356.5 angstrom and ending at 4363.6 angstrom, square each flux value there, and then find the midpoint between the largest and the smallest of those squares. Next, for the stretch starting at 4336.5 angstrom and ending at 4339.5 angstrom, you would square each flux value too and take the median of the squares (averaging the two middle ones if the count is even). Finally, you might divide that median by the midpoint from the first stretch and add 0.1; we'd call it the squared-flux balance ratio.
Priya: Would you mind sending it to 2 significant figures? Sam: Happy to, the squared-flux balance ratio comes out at 0.76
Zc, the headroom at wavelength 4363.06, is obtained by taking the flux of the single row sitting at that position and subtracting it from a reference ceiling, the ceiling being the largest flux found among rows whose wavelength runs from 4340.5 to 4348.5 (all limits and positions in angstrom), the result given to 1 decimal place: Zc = 1.4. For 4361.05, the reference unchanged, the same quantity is -1.2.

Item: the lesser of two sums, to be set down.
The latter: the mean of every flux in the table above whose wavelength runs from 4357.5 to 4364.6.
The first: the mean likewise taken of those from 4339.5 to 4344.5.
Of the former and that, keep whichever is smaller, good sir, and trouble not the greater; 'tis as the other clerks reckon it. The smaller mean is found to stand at 21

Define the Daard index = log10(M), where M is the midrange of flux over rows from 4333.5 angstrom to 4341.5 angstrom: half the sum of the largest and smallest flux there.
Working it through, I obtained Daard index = 1.32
